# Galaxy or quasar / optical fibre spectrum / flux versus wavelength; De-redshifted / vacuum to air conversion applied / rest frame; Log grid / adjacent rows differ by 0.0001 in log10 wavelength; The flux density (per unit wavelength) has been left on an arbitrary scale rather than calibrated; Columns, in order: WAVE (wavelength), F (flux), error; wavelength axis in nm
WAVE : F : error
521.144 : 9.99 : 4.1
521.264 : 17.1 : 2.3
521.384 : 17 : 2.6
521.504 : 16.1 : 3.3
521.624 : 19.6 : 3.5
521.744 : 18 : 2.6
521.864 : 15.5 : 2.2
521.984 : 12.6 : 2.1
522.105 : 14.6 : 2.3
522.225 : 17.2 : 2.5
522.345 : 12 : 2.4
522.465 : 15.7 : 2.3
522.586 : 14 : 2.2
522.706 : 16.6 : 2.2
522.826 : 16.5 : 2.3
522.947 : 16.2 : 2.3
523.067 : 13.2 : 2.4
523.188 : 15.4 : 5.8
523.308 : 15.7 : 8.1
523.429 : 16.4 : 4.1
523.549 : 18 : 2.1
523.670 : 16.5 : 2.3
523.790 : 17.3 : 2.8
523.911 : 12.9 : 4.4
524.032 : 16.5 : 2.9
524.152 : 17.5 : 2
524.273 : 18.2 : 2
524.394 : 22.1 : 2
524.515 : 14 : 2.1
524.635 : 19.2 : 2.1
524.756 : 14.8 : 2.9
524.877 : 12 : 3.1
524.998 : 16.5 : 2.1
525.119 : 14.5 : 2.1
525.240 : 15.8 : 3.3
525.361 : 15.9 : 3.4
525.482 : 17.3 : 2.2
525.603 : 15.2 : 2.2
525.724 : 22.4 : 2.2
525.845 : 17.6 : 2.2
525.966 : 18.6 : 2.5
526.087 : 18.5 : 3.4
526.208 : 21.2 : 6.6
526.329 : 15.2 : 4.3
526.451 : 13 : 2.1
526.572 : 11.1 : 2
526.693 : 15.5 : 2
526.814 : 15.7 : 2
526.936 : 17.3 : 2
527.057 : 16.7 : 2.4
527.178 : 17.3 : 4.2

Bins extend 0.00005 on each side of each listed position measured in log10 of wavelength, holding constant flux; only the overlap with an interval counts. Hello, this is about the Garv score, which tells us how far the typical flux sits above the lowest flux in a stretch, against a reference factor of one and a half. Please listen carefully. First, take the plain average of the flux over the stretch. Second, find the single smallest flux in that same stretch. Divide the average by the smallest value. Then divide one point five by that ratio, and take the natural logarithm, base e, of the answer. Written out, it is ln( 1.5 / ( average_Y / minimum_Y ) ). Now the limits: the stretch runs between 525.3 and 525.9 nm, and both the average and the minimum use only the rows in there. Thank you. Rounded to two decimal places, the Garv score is 0.25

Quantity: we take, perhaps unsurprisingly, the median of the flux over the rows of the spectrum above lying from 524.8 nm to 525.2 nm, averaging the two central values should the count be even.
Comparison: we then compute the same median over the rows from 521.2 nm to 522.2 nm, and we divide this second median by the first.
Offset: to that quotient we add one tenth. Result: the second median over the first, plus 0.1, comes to 1.24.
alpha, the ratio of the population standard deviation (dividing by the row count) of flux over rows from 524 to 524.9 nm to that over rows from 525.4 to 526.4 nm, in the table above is 1.2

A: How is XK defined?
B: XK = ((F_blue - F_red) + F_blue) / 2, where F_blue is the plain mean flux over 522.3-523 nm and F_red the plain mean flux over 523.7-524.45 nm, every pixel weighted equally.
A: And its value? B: 6.5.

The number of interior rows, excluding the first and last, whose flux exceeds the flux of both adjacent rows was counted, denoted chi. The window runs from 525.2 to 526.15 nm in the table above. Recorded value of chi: 3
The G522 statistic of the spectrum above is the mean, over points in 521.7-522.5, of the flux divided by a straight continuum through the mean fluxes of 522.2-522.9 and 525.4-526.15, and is 1.01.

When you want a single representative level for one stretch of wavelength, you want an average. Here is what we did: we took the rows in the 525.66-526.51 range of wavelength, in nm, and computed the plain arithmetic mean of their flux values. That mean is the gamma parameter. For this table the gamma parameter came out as 18.1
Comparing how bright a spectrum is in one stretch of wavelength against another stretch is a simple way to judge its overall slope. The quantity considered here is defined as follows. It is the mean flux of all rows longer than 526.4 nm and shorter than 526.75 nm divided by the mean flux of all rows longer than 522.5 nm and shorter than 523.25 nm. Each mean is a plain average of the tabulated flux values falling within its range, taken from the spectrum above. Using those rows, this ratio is 0.86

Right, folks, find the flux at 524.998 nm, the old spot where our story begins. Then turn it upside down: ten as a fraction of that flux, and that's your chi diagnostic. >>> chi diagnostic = 0.606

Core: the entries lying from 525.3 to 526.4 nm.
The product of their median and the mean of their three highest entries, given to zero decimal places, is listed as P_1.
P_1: 365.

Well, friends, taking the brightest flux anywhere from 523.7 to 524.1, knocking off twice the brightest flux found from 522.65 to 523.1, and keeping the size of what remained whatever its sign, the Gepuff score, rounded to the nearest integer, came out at 16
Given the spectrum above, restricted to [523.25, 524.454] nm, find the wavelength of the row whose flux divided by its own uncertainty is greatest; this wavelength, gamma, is 524.394 nm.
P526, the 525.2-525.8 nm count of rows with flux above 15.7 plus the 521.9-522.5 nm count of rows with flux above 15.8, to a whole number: 5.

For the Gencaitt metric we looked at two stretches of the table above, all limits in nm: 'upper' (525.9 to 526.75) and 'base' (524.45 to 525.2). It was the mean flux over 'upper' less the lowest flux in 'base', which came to 4.2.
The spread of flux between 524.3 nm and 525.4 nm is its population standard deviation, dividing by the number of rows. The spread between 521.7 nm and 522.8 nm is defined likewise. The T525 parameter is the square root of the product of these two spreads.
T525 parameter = 2.32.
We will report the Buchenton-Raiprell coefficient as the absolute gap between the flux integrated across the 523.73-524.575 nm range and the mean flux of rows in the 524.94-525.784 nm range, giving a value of 2.5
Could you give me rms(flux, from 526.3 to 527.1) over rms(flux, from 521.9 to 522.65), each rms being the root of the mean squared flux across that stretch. 1.04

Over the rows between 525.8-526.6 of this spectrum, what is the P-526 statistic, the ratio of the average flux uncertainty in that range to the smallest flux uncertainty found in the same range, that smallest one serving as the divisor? 1.7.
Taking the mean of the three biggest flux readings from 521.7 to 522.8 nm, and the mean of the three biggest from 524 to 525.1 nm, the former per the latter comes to 0.87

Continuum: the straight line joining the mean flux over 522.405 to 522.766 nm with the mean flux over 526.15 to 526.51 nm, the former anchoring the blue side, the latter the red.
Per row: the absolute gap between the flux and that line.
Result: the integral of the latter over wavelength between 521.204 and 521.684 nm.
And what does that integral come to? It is 1.1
